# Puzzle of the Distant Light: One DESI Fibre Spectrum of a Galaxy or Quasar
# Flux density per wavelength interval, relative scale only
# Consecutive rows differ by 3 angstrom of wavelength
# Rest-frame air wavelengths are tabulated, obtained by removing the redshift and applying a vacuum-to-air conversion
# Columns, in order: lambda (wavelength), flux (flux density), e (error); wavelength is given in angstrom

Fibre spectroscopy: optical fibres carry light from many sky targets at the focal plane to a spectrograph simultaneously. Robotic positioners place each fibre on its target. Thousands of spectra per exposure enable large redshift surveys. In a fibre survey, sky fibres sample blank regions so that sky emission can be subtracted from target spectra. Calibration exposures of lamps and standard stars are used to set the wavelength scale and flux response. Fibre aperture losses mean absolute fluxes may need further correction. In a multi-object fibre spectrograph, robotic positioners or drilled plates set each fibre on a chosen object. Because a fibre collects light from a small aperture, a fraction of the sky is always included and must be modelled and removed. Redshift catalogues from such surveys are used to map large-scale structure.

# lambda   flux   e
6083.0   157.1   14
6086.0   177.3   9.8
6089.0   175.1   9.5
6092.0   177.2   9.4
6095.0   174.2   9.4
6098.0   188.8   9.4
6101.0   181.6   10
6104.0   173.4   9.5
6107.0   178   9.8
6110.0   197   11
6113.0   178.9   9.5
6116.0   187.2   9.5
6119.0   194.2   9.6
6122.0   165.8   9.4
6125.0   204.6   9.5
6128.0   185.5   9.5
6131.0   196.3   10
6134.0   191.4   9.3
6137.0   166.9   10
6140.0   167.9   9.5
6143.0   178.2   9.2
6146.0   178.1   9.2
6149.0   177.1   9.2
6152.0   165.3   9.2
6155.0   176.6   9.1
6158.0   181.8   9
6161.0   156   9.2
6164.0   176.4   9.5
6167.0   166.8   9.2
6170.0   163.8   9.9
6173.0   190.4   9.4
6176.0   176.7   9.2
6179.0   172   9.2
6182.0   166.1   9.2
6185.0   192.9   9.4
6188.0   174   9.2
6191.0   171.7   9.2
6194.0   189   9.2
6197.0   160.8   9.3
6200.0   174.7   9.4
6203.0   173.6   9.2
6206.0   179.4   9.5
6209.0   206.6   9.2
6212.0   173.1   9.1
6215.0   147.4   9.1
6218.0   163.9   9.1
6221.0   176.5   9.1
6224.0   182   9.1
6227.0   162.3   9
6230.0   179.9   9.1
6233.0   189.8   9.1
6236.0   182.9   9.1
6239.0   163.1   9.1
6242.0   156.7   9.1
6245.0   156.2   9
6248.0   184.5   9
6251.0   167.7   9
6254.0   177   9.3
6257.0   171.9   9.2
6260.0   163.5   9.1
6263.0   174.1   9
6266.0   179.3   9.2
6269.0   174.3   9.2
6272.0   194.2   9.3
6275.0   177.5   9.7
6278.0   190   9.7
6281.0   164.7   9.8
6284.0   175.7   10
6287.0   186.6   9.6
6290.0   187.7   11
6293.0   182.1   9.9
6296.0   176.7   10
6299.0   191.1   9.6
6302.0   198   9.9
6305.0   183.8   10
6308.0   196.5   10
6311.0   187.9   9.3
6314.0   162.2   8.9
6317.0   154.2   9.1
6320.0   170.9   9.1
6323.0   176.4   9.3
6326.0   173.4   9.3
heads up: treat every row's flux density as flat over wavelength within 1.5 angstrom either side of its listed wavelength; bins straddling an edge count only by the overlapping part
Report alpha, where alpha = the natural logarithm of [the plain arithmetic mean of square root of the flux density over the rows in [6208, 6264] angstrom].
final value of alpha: 2.575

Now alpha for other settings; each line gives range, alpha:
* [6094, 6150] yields 2.603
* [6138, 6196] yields 2.581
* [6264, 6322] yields 2.598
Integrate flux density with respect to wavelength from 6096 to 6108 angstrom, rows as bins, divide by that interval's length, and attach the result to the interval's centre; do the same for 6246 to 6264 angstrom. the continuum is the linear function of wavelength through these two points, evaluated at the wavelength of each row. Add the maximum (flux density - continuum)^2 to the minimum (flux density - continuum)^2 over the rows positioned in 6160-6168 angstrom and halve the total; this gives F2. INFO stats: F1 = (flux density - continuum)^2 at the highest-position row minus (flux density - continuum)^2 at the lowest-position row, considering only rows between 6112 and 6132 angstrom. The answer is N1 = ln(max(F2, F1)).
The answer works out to 5.7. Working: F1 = 304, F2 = 228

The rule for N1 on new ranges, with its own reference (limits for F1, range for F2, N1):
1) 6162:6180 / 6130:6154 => 5.0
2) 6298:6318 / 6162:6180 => 4.5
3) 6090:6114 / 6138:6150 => 4.0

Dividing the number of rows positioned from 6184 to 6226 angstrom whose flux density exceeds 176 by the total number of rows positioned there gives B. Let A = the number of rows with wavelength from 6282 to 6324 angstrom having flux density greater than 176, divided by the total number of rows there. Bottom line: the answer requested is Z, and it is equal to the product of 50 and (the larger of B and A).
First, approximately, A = 0.71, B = 0.4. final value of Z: 36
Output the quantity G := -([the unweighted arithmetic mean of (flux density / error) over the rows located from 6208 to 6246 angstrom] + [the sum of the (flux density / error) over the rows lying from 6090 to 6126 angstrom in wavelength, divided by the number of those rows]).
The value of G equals -37.9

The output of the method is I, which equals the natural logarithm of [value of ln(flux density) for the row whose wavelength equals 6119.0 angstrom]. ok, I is 1.66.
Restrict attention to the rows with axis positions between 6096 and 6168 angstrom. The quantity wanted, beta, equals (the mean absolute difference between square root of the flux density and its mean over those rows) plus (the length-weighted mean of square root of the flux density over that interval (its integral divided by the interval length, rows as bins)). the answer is 13.7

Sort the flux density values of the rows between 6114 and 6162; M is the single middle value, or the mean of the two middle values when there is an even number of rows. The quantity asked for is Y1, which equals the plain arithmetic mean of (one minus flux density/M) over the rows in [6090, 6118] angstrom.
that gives -0.021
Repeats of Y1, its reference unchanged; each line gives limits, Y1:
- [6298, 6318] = -0.021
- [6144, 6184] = 0.030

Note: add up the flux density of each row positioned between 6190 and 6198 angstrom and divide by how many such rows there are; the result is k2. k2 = 174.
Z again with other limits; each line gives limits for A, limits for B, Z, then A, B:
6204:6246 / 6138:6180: 29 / 0.50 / 0.6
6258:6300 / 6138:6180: 32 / 0.64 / 0.6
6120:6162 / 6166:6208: 32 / 0.64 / 0.4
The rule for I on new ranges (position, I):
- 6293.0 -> 1.65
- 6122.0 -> 1.63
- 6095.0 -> 1.64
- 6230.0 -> 1.65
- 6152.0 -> 1.63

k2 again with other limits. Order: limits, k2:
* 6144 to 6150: 178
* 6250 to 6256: 172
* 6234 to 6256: 170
